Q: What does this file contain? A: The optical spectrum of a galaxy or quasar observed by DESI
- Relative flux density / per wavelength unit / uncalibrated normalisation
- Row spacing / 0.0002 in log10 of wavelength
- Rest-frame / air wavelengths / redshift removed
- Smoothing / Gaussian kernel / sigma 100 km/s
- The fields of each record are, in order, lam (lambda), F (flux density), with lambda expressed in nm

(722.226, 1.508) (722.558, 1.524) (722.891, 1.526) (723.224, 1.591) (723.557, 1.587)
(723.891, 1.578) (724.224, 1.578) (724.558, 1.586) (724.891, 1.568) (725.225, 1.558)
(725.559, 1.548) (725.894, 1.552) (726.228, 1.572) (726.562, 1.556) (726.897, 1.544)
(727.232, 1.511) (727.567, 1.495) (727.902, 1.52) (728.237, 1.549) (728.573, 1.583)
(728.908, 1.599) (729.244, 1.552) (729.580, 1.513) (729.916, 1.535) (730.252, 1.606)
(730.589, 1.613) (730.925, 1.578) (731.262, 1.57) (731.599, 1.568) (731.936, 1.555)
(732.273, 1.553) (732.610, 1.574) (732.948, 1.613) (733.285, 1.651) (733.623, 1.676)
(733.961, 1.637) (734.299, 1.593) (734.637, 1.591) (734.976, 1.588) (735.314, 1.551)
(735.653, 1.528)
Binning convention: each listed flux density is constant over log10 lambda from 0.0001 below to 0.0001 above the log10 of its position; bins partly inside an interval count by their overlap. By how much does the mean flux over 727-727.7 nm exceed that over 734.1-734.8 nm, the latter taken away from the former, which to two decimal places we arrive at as -0.09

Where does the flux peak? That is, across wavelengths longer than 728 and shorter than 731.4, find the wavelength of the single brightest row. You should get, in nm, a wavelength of 730.589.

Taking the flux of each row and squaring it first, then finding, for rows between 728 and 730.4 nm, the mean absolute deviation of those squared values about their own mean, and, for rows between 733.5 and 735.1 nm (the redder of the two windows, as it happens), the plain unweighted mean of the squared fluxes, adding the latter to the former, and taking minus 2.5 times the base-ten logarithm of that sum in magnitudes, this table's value -1.08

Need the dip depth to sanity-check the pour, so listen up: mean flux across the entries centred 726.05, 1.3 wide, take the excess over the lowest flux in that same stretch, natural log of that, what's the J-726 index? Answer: -4.7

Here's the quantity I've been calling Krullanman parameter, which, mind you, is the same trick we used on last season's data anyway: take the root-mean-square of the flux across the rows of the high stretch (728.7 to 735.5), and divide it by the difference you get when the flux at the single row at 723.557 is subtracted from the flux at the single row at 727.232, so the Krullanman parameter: -21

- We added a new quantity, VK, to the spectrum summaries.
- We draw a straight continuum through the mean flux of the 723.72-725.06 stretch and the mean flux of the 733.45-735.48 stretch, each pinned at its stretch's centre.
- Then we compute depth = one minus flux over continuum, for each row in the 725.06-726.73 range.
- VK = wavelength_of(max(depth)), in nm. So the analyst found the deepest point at 725.559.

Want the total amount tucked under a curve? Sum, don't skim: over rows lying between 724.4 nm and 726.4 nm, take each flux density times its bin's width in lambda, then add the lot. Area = 3.13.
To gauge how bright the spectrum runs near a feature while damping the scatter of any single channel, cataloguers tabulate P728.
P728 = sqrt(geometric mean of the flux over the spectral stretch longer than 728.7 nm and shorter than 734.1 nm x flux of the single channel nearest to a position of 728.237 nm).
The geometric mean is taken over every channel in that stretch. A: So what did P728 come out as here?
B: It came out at 1.57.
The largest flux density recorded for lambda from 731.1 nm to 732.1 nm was 1.57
